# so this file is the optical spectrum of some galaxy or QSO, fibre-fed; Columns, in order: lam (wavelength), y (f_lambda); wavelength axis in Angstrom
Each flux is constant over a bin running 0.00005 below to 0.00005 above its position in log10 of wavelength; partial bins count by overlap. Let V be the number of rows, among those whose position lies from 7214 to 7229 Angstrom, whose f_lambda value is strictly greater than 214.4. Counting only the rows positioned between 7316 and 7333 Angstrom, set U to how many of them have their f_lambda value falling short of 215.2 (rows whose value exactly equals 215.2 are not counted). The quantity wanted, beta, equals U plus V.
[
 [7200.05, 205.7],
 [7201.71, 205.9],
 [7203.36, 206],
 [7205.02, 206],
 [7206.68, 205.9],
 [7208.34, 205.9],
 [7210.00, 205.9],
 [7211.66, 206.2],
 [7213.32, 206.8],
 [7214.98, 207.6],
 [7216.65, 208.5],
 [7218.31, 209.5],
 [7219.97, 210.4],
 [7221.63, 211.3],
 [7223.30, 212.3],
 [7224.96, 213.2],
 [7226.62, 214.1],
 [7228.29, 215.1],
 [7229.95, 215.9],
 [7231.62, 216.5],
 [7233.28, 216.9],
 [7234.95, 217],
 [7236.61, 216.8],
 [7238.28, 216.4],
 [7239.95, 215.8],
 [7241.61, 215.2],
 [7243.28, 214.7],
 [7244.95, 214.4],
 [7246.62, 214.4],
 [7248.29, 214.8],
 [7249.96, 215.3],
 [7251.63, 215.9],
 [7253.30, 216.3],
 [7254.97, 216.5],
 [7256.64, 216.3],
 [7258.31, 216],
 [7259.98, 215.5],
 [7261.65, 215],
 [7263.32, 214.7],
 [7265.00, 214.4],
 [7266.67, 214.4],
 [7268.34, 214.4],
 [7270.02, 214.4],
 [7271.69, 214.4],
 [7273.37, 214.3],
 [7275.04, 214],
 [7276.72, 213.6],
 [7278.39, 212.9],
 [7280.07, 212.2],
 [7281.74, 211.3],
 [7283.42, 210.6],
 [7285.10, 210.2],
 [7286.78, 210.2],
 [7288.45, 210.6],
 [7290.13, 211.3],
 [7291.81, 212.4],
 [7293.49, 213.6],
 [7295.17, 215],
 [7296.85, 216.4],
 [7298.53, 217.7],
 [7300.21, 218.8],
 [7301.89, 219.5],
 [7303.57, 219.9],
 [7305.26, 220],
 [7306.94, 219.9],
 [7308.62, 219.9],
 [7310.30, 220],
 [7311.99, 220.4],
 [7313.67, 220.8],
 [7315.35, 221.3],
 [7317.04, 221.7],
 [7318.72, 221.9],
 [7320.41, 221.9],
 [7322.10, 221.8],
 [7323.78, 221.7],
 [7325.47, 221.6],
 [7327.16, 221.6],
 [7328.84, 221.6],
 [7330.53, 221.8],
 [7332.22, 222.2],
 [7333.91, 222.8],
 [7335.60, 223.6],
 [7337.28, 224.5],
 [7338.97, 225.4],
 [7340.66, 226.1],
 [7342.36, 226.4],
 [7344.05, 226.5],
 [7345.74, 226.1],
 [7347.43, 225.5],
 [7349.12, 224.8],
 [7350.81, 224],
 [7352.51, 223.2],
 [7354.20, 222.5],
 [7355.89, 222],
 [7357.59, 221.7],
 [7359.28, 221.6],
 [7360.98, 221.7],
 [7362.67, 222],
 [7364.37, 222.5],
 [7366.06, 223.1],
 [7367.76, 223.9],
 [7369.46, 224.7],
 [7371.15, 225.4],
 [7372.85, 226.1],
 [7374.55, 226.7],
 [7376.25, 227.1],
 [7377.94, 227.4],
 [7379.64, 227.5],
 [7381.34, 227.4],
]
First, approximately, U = 0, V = 1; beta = 1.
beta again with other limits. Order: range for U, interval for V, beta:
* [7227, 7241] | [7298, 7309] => 8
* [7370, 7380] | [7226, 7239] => 7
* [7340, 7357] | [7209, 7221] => 0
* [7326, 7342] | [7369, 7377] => 5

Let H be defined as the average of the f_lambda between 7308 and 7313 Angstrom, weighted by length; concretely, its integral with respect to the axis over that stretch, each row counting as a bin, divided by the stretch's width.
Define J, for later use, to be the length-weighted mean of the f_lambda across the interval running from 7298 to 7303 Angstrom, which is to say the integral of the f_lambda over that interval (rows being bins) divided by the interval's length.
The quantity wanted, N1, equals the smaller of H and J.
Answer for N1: 219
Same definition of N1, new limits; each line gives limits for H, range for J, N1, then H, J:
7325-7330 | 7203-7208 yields 206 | 221.7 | 206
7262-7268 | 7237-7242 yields 215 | 214.6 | 216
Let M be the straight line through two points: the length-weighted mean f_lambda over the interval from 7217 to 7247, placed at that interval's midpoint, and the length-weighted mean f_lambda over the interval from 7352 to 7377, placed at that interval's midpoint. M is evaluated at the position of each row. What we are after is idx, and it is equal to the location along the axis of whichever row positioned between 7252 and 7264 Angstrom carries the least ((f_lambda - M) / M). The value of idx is 7263.32 Angstrom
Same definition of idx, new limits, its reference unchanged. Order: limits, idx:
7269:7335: 7286.78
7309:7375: 7360.98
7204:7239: 7210.00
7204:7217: 7210.00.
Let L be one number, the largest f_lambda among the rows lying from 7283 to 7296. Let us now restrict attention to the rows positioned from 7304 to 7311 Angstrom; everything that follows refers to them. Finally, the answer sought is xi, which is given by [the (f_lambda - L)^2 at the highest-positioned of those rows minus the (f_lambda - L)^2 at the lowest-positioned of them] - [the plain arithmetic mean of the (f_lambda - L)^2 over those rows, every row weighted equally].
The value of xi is -25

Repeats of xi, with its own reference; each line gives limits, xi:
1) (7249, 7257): 0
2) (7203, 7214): -93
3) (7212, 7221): -89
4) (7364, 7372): -29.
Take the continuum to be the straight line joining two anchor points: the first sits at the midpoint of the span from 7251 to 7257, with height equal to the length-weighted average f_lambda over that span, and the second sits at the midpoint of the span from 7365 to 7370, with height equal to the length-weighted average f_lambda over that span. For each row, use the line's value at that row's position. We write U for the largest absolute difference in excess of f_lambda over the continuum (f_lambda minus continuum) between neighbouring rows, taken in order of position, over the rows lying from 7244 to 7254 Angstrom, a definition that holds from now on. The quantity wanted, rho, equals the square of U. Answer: 0.24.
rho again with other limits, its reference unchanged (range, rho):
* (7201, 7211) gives 0.04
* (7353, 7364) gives 0.37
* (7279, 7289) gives 1.02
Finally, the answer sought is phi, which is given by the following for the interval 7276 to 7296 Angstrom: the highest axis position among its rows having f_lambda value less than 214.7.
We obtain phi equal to 7293.49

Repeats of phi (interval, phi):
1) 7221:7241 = 7226.62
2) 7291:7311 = 7293.49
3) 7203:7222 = 7221.63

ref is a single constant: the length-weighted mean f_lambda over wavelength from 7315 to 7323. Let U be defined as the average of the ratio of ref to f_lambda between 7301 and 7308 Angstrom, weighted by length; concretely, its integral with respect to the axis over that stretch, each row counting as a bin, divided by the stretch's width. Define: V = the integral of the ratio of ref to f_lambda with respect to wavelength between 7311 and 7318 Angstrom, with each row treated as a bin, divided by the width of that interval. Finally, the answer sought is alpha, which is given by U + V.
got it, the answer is 2.01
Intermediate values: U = 1.01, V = 1.00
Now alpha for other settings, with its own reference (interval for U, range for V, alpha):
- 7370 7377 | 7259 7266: 2.01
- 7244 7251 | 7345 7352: 2.02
